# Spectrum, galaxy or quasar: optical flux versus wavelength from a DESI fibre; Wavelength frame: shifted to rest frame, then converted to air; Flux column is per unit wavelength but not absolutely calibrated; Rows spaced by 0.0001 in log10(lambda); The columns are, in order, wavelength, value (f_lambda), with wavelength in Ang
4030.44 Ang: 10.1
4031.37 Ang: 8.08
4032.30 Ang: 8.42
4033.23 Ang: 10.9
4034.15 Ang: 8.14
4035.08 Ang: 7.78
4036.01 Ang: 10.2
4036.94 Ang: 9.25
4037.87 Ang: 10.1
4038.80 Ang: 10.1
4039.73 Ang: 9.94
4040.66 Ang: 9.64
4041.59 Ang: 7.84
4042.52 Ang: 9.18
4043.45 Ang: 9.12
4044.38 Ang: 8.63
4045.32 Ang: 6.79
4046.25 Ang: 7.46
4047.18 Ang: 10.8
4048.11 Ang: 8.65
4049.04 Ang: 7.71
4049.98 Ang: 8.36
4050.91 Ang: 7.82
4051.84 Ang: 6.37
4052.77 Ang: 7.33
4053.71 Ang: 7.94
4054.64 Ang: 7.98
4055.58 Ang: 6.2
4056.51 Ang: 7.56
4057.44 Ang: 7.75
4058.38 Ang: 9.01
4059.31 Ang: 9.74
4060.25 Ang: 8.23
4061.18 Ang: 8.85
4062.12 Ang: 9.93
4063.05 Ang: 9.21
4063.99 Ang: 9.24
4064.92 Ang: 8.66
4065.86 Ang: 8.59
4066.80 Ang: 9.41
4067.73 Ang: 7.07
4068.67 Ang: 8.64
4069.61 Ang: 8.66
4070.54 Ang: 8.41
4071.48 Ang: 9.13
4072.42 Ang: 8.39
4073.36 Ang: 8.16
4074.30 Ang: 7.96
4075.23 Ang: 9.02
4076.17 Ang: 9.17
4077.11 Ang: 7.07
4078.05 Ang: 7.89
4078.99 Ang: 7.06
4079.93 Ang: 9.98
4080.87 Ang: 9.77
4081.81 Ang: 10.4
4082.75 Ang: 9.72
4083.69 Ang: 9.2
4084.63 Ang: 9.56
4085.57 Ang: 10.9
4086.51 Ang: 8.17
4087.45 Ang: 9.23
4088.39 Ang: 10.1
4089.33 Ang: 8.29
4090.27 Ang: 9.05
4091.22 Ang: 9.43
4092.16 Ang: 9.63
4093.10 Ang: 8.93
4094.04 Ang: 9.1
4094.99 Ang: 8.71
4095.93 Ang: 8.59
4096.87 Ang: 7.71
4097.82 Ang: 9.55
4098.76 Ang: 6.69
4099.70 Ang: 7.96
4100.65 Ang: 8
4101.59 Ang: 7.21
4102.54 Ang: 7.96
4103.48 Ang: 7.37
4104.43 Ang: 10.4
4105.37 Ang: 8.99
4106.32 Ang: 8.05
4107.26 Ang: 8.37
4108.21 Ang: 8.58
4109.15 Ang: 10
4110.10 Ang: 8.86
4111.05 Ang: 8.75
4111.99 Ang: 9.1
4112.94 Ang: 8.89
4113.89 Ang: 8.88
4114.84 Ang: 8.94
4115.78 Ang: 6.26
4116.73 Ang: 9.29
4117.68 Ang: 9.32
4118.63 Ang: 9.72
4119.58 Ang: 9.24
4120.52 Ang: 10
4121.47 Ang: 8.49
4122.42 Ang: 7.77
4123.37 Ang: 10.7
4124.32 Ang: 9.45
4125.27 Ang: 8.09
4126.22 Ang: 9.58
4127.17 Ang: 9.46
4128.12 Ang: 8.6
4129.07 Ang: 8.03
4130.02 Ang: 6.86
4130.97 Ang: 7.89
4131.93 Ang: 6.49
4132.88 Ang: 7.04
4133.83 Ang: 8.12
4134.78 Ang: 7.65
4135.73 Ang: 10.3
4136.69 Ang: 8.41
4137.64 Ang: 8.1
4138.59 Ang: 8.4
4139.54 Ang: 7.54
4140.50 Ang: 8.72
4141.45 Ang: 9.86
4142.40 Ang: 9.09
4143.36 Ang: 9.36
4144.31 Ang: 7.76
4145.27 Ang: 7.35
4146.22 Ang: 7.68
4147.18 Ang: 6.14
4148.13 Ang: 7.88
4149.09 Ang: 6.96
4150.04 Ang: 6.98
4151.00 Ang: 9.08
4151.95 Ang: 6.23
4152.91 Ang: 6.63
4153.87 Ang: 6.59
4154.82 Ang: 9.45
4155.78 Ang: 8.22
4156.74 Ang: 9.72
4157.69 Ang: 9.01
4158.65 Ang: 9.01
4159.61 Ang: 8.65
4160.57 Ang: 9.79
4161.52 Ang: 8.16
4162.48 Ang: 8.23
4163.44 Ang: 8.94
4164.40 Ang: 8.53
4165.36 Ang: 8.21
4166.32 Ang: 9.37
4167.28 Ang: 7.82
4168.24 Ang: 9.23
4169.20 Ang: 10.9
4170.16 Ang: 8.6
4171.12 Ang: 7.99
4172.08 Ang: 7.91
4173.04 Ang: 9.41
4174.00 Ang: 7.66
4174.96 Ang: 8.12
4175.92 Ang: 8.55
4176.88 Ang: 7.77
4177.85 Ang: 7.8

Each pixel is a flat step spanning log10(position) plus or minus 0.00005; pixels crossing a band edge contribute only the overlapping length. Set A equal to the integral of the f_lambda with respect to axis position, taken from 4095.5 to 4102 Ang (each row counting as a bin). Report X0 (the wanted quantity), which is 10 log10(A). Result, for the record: 17.1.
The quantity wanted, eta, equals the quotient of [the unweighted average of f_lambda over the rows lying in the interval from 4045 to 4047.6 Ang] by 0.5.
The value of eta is 16.7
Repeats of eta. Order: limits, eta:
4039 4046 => 17.5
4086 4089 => 18.3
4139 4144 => 17.8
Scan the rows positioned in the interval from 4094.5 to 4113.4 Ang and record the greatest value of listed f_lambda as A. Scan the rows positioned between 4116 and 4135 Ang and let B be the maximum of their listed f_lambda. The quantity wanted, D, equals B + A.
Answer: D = 21.1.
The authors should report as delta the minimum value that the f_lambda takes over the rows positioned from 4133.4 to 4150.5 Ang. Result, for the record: 6.14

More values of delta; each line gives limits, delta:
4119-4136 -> 6.49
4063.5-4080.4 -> 7.06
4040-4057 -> 6.2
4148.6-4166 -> 6.23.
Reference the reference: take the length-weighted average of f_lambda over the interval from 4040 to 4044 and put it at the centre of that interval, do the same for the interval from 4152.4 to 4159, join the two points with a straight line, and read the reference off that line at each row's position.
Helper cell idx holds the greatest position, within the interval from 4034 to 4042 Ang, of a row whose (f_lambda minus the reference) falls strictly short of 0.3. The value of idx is 4041.59 Ang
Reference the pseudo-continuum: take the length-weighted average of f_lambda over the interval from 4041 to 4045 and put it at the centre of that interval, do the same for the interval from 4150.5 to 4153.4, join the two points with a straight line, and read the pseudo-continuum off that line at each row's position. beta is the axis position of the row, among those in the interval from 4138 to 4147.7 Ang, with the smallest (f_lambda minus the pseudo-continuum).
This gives 4147.18 Ang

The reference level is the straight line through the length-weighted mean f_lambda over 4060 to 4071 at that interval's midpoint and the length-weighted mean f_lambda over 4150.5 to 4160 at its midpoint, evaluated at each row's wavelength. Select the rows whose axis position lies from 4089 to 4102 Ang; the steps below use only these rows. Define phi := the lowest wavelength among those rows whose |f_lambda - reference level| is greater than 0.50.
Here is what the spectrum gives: 4091.22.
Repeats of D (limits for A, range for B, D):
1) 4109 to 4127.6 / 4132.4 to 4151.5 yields 21.0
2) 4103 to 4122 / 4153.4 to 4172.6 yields 21.3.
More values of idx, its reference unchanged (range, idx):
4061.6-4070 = 4069.61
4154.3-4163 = 4162.48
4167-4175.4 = 4174.96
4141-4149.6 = 4149.09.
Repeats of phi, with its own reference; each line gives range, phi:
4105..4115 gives 4109.15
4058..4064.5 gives 4059.31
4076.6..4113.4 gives 4077.11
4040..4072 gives 4040.66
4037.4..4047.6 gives 4037.87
